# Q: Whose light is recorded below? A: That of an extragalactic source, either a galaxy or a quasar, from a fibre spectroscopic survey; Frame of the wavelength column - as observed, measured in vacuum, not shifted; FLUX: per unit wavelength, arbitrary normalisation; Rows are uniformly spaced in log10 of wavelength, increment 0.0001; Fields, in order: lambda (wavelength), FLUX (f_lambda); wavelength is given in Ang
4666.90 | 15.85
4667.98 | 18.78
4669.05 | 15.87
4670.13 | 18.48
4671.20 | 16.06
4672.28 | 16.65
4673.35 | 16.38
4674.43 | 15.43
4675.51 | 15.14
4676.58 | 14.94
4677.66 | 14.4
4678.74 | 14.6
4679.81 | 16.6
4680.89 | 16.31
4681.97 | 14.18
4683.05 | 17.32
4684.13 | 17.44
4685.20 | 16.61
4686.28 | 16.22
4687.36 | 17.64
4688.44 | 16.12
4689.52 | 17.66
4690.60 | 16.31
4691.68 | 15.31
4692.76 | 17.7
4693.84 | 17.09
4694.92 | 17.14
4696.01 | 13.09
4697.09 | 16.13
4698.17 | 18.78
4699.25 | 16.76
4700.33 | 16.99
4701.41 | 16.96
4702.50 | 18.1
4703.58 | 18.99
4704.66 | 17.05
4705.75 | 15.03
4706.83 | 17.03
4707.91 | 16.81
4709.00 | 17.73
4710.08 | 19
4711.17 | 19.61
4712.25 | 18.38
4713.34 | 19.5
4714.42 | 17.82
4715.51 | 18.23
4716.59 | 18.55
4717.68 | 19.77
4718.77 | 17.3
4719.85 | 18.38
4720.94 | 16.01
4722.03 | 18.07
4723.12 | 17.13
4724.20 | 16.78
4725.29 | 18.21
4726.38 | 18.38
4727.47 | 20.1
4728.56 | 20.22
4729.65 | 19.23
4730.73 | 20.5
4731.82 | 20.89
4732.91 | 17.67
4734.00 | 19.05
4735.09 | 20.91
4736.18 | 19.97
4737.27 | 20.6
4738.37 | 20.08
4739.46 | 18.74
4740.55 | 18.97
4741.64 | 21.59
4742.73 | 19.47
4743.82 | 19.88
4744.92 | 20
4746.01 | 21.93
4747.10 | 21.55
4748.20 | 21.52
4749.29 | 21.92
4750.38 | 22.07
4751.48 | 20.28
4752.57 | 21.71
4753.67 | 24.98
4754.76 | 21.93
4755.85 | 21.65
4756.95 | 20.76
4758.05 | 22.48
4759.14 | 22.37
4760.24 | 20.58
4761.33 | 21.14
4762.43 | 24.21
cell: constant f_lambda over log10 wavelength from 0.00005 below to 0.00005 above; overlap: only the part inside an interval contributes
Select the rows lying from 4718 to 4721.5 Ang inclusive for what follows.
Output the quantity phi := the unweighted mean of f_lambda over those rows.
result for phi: 17.2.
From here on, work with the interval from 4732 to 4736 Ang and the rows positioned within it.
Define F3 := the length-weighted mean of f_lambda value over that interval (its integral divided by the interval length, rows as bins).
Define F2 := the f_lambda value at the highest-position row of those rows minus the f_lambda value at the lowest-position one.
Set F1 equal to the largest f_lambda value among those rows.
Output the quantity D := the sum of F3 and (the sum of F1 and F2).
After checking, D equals 43.6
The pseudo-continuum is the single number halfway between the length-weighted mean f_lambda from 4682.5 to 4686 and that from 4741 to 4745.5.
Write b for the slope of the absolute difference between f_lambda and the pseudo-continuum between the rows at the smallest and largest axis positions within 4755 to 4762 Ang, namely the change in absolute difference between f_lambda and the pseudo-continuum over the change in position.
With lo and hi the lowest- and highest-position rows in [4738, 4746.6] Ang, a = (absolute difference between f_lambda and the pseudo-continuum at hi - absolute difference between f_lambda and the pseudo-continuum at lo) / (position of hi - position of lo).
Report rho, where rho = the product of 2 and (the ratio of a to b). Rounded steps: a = 0.24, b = -0.09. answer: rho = -5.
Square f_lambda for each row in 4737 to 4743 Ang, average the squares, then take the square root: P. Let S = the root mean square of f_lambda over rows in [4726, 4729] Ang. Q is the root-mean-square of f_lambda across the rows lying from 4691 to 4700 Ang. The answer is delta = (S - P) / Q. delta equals -0.02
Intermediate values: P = 19.9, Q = 16.6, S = 20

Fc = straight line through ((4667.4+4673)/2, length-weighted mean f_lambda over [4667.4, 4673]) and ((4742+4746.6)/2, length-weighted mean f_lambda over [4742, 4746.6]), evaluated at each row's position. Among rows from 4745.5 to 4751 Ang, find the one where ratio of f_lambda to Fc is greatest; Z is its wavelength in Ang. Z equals 4746.01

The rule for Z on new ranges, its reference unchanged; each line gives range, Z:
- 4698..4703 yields 4698.17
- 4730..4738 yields 4731.82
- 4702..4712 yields 4711.17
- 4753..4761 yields 4753.67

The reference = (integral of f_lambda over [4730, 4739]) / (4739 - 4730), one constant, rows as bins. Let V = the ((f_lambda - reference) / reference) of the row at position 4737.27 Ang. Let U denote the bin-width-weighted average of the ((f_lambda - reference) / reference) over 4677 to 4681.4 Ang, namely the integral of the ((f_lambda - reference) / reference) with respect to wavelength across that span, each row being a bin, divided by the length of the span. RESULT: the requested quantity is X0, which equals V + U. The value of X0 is -0.19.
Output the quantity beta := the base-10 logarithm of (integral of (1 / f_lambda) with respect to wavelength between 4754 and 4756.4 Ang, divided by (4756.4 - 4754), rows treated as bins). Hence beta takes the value -1.34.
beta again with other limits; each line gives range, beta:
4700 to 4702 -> -1.23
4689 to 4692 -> -1.22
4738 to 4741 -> -1.28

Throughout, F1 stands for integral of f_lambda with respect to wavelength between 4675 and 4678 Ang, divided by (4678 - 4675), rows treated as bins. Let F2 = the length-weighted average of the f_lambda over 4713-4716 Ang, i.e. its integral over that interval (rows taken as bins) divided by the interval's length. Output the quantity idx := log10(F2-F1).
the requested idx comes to 0.6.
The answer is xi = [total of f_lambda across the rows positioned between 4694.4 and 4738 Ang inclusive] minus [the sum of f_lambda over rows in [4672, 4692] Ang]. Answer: 422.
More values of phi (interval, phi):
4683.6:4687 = 16.8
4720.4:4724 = 17.1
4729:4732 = 20.2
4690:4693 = 16.4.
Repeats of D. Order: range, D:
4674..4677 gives 30.1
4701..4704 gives 39.0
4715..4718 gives 40.1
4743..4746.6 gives 44.5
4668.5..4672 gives 35.5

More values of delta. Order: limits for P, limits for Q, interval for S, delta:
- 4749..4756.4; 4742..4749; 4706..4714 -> -0.18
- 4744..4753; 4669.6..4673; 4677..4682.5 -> -0.36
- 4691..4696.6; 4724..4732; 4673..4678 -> -0.05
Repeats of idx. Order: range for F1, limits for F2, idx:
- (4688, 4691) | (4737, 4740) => 0.5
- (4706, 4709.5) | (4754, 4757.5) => 0.7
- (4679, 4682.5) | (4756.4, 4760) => 0.8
